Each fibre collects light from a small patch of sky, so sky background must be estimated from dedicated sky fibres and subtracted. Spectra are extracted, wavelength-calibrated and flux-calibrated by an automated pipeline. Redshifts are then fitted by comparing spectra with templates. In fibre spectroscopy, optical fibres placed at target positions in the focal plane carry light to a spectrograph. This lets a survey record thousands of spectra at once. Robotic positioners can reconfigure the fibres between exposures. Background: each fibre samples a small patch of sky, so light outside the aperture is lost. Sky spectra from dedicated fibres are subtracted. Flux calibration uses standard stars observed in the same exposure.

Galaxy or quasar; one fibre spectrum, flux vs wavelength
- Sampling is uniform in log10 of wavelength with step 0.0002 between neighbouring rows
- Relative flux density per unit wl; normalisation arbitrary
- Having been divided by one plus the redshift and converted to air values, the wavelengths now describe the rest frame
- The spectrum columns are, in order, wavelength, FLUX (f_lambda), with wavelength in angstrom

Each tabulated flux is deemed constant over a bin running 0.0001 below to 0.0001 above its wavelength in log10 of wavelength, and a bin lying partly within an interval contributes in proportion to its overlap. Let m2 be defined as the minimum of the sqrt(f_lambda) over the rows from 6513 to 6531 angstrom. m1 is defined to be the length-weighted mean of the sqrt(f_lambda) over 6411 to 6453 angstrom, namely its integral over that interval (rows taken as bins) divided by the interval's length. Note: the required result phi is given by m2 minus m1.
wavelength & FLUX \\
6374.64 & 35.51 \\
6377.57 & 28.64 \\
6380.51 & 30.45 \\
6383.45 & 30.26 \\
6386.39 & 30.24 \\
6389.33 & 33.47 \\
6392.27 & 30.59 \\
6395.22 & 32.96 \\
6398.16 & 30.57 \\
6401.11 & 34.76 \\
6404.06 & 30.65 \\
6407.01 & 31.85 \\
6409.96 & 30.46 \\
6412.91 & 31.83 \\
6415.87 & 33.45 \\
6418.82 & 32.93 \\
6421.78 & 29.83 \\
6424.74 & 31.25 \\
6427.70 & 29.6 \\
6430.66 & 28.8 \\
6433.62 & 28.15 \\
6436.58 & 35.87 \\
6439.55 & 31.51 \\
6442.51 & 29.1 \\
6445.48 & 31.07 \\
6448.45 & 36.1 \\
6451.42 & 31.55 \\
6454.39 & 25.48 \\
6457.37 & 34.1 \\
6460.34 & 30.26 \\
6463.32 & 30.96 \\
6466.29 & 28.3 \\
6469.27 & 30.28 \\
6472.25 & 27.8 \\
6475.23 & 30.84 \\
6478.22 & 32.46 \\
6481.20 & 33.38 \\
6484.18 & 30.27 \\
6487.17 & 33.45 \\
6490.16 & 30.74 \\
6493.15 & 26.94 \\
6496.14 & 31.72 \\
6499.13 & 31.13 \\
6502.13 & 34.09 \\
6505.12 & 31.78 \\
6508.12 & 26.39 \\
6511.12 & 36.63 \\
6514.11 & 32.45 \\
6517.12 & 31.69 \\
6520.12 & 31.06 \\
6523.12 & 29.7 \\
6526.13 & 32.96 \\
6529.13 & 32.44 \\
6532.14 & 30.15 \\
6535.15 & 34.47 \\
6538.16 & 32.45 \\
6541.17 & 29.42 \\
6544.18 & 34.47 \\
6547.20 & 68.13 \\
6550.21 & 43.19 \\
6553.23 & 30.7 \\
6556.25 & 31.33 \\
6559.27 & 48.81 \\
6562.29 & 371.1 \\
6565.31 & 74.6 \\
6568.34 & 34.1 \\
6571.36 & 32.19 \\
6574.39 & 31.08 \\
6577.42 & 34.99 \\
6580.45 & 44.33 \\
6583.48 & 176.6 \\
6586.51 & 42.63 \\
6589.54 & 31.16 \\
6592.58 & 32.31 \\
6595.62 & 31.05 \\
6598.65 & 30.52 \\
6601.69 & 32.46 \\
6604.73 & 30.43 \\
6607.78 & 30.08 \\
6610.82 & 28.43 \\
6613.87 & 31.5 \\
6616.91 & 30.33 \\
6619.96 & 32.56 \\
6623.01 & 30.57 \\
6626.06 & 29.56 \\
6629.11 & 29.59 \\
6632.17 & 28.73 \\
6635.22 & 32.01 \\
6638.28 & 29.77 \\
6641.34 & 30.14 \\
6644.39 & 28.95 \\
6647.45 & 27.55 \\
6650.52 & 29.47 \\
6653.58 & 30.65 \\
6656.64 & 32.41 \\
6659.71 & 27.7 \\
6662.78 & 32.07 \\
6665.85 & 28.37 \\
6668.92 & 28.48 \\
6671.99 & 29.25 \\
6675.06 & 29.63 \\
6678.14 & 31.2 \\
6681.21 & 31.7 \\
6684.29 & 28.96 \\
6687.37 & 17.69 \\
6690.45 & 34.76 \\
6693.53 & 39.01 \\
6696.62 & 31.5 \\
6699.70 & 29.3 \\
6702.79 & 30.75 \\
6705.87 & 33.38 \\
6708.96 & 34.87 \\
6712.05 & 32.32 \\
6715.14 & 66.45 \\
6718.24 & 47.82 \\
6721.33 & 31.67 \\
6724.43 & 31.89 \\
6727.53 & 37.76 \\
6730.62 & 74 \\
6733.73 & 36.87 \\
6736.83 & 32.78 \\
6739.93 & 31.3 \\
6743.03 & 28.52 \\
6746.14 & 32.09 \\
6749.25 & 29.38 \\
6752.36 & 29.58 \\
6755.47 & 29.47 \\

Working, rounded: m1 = 5.6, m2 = 5.45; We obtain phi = -0.16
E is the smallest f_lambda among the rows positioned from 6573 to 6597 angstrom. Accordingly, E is 31.05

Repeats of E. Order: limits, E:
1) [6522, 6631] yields 28.43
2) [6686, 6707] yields 17.69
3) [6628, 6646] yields 28.73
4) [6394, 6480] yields 25.48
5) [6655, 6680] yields 27.7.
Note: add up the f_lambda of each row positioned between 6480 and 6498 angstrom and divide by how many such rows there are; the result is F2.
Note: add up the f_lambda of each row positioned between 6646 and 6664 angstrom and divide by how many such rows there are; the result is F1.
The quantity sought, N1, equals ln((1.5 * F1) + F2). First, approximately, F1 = 30.0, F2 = 31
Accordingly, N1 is 4.33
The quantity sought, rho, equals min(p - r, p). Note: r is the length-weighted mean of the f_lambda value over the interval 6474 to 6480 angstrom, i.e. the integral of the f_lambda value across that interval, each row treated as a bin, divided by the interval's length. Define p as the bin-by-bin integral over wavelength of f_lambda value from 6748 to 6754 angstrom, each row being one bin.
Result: 145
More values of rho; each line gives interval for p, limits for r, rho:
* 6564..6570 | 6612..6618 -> 288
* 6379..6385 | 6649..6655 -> 152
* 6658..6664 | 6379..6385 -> 149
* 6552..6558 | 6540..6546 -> 156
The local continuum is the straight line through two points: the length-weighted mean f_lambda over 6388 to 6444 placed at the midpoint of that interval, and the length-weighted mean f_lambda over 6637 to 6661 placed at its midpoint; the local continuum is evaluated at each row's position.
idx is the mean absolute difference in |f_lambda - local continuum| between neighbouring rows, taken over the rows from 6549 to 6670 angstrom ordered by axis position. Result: 26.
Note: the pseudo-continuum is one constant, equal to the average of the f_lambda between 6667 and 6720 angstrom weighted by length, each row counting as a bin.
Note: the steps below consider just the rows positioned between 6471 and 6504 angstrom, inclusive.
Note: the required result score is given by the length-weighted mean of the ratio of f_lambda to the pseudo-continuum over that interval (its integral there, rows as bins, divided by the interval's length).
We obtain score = 0.92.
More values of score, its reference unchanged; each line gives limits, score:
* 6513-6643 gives 1.35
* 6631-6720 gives 0.95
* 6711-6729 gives 1.23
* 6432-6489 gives 0.92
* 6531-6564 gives 2.04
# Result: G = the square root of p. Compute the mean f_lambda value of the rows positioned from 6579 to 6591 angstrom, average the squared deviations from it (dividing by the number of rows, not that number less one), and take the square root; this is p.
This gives 7.7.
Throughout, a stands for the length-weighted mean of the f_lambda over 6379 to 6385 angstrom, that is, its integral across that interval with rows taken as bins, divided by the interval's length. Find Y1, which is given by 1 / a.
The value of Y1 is 0.0330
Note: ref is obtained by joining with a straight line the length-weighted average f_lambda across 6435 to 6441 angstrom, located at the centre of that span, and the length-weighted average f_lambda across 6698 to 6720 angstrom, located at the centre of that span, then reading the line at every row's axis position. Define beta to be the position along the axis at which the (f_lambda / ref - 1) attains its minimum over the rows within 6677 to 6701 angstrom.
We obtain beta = 6687.37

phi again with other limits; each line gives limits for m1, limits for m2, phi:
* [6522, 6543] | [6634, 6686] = -0.38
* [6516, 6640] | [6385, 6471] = -1.31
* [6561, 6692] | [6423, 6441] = -0.79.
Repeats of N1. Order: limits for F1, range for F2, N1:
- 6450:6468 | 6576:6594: 4.66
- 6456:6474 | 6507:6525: 4.34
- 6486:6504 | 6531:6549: 4.44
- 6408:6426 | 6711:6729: 4.49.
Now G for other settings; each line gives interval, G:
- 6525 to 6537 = 1.2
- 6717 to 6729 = 2.6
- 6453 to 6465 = 1.8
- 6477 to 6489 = 1.1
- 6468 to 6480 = 1.3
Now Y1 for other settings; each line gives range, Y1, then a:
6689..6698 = 0.0285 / 35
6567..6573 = 0.0302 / 33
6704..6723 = 0.0245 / 41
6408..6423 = 0.0315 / 32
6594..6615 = 0.0327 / 31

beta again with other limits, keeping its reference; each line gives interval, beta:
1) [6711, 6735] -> 6721.33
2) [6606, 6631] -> 6610.82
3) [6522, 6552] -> 6541.17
